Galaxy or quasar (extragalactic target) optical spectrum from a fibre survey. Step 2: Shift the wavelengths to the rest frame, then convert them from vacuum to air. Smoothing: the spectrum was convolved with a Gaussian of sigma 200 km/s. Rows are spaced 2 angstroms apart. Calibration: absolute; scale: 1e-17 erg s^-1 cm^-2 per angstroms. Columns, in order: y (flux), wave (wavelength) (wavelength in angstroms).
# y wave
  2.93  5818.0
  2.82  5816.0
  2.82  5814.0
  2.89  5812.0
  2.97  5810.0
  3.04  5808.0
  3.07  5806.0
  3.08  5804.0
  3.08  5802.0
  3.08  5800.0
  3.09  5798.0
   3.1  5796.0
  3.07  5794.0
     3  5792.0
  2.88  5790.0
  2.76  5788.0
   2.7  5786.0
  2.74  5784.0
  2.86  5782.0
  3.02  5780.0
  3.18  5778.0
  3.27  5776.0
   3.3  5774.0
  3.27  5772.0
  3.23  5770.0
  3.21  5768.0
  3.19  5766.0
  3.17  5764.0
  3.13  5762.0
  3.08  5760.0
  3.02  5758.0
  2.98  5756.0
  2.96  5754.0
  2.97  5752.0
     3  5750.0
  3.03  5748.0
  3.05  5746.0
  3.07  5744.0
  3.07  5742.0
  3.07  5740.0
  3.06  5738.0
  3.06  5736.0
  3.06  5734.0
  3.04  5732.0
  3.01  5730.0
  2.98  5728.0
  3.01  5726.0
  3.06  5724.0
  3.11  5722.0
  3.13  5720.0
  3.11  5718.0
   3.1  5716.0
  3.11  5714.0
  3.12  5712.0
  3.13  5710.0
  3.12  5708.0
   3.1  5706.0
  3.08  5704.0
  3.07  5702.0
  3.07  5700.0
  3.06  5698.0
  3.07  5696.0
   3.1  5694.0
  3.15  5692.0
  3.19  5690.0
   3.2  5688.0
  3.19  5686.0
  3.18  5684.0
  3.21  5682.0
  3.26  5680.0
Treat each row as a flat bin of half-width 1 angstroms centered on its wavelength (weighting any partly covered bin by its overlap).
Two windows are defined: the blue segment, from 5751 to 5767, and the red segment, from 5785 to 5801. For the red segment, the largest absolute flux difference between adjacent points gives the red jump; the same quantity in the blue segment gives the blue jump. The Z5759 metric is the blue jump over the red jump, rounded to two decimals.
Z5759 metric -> 0.50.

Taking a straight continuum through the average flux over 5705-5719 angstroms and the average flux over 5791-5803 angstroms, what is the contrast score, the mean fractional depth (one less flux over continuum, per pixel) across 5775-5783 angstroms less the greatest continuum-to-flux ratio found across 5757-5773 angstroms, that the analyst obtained -1.02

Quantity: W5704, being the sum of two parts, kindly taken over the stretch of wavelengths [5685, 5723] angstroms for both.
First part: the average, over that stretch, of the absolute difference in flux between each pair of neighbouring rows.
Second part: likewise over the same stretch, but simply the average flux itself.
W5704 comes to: 3.13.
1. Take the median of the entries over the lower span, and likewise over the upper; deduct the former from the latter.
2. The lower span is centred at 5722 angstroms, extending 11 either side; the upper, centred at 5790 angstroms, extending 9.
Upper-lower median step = -0.22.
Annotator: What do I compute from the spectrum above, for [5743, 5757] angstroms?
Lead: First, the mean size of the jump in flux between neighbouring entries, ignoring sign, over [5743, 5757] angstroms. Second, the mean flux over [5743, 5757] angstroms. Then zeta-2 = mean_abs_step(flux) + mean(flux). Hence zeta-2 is 3.03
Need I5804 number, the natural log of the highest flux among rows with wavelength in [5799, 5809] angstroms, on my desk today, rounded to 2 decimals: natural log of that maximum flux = 1.12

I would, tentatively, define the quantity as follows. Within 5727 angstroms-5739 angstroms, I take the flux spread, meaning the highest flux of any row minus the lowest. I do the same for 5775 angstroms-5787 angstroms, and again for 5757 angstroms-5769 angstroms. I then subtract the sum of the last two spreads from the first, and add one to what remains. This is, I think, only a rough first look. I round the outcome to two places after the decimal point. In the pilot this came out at 0.32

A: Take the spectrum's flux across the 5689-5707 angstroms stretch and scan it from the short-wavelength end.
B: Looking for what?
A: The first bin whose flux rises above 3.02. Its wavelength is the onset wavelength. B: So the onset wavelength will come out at 5690.0 angstroms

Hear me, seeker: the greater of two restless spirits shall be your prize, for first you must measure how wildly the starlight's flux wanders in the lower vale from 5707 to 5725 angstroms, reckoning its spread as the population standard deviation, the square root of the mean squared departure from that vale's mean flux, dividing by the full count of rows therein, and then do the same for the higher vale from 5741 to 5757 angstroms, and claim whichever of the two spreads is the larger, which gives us 0.042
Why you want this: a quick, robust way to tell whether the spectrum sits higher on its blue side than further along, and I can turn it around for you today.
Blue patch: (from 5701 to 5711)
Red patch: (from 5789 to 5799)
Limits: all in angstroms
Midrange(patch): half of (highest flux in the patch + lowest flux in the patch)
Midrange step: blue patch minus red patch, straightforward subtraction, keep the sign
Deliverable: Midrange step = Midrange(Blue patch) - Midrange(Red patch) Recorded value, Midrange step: 0.11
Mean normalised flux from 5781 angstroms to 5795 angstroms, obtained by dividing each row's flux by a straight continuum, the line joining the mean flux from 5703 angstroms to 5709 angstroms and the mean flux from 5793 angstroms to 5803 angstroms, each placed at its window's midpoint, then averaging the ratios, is 0.93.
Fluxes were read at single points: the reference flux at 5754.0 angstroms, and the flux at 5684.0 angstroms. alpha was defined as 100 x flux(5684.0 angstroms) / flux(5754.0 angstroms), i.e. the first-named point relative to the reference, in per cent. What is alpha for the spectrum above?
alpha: 107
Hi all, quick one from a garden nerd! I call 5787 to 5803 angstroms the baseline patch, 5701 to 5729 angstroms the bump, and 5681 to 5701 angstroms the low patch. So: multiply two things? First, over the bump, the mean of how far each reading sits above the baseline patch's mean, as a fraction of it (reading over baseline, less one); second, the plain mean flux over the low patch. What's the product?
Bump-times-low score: 0.084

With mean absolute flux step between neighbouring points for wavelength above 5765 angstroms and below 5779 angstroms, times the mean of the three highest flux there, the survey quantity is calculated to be 0.126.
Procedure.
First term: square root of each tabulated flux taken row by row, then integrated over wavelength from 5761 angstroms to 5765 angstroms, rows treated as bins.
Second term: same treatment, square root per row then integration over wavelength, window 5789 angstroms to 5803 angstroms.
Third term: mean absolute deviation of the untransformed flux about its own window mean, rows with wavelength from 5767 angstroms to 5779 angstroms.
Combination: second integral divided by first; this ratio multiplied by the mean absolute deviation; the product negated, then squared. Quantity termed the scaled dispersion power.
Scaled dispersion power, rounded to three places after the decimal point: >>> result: 0.016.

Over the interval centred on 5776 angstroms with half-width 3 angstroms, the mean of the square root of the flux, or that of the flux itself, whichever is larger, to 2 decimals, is 3.25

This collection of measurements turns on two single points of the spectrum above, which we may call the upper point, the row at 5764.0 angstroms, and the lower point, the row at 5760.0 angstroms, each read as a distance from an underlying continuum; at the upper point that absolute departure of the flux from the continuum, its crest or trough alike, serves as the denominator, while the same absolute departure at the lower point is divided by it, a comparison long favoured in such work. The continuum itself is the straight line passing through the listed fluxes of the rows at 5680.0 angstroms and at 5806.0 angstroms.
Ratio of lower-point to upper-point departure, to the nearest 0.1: 1.6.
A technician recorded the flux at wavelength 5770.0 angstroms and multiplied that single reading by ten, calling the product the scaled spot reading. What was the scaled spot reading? 32.3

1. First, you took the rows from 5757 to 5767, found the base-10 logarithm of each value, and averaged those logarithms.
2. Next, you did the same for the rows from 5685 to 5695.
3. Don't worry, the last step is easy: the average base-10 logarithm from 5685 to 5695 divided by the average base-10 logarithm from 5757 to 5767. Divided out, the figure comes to 1.01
